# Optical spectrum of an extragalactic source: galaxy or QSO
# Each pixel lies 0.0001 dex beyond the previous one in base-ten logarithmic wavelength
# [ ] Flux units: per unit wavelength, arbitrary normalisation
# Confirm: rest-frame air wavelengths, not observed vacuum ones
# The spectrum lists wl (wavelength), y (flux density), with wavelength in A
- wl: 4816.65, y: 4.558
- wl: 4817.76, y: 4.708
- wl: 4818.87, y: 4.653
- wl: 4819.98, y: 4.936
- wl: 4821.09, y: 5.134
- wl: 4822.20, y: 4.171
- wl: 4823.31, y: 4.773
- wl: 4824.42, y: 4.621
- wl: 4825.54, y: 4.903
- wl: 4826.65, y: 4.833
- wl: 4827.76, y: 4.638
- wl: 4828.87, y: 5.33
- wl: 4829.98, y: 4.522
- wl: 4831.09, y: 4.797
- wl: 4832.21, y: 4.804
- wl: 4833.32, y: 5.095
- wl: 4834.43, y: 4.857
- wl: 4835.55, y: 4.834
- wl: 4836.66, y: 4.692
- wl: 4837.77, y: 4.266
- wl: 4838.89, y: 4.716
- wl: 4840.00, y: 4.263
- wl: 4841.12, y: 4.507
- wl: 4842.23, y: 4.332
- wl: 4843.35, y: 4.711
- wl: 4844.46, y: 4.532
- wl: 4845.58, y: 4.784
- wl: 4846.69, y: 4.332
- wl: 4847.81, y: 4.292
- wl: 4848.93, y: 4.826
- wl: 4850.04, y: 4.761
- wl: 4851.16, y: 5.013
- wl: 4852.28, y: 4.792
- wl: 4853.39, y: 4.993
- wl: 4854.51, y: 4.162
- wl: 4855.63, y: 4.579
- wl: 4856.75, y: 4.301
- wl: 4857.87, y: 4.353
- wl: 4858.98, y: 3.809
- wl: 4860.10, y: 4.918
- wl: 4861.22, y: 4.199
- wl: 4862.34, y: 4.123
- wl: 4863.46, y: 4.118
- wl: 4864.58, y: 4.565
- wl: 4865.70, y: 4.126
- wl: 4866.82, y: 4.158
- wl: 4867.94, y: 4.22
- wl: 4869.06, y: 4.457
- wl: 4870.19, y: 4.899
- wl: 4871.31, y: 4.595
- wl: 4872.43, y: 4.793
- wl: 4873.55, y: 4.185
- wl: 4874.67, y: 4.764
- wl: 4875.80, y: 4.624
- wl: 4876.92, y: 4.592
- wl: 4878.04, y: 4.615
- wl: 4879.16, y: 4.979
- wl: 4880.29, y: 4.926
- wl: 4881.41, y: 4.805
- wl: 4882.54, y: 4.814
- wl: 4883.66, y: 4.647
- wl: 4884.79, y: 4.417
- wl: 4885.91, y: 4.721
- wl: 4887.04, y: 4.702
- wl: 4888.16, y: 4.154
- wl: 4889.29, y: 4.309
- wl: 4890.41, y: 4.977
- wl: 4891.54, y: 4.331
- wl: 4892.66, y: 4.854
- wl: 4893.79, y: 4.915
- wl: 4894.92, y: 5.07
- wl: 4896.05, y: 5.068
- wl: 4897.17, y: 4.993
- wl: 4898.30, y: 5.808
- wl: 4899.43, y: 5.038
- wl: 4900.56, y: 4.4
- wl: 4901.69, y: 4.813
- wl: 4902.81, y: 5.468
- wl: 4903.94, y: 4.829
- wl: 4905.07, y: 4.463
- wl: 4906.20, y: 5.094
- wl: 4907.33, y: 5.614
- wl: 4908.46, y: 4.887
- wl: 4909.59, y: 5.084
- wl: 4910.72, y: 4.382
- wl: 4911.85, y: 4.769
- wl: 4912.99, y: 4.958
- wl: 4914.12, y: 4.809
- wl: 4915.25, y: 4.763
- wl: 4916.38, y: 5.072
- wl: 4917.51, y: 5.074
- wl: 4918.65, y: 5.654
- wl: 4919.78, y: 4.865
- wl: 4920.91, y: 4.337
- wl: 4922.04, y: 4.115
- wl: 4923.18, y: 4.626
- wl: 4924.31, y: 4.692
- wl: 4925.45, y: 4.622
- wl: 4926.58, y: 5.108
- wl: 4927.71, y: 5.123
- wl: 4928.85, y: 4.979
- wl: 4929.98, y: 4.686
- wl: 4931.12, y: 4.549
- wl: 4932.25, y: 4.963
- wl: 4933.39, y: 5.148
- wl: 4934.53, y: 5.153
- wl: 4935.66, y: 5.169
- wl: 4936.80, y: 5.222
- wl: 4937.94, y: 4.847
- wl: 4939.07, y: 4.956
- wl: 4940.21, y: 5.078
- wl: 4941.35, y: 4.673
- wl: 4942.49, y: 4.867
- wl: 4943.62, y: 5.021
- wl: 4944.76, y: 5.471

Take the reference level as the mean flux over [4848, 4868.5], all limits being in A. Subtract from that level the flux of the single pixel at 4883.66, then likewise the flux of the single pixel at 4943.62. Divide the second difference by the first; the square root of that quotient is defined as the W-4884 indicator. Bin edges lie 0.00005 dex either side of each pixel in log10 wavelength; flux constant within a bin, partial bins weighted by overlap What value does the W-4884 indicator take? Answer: 1.7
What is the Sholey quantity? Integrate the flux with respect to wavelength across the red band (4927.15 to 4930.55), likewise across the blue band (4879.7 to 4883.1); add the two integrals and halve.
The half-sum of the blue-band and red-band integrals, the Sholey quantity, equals 16.6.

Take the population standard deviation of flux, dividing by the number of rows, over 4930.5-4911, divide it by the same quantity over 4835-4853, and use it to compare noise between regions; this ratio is 1.42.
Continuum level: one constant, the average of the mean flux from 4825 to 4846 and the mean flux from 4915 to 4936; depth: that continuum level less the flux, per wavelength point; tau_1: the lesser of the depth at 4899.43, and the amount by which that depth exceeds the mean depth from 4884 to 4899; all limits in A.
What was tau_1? -0.25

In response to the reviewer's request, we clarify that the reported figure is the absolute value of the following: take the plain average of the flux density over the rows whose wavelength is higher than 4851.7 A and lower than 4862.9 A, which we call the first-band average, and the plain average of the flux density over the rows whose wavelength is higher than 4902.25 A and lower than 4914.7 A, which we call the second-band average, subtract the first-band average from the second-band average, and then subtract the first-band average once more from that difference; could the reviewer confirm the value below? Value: 3.9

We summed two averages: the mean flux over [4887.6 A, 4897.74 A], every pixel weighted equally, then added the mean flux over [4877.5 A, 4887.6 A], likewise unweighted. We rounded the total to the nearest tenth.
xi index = 9.5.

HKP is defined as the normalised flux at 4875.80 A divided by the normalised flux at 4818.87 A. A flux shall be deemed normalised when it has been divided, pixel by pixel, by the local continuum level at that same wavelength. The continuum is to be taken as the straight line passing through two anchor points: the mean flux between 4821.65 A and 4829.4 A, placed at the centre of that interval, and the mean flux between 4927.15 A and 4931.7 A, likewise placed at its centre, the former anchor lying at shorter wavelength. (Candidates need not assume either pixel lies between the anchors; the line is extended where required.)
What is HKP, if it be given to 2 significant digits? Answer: 0.98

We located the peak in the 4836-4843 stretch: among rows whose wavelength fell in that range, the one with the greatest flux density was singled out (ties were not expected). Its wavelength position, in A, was 4838.89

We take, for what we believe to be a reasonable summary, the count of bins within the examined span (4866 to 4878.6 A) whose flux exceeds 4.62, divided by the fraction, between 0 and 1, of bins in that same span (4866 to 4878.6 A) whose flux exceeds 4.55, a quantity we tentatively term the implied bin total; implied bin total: 6.3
